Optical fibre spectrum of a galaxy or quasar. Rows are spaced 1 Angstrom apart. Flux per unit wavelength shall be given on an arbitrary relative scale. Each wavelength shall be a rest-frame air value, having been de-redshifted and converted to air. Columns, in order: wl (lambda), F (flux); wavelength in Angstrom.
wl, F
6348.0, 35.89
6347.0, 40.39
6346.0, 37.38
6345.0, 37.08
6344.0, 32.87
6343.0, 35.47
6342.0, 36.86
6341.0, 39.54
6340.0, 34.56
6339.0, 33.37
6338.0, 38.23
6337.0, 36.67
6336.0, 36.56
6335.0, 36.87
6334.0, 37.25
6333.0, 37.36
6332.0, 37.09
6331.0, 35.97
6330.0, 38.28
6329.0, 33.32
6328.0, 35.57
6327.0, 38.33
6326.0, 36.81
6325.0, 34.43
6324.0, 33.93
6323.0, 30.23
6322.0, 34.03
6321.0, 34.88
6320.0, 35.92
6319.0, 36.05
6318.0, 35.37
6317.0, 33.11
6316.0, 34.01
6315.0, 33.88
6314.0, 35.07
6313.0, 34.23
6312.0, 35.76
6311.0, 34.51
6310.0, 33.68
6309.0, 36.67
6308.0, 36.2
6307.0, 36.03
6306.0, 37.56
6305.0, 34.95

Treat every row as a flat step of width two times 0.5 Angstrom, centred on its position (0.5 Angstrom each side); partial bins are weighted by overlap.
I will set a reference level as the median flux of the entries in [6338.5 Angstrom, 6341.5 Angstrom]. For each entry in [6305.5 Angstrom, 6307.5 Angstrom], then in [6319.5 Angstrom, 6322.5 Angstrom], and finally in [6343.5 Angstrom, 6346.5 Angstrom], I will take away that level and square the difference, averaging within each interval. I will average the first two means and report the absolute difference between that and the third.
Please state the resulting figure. 2.6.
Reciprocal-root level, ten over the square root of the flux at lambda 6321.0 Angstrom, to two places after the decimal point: 1.69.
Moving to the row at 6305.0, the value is 1.69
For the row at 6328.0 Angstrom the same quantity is 1.68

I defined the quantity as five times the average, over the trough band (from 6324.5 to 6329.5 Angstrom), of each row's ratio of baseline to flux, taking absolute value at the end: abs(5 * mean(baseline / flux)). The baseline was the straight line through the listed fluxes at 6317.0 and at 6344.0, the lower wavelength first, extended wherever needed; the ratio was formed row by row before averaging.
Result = 4.64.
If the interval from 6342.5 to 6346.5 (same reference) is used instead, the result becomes 4.62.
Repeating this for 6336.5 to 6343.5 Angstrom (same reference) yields 4.53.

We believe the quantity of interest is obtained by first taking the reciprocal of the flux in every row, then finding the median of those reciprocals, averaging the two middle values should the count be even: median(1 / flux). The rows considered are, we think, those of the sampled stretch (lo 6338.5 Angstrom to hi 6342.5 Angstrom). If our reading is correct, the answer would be 0.0280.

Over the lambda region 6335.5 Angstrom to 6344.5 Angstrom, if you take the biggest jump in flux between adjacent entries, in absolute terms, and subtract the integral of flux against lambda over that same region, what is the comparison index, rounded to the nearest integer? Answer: -319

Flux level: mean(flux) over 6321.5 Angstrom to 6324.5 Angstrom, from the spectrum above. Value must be 32.7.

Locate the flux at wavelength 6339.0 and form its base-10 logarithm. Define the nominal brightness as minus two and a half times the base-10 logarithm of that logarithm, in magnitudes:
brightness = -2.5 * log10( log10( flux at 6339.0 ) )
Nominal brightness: -0.457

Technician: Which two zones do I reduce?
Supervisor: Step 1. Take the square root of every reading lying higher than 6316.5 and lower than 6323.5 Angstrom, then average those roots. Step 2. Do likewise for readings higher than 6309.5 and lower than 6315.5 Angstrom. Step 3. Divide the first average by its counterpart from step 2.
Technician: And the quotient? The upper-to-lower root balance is 1.00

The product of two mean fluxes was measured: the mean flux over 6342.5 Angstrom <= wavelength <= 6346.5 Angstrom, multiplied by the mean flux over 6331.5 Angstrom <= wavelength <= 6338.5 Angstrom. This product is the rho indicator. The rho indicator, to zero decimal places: 1326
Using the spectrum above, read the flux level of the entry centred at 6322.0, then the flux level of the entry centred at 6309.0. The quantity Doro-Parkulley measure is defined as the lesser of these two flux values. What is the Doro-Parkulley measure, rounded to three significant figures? 34.0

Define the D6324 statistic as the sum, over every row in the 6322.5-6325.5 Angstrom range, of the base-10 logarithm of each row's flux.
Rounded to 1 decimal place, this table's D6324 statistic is 4.5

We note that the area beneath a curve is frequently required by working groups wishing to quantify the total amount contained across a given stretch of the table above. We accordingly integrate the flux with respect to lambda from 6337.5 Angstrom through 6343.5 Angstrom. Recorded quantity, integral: 218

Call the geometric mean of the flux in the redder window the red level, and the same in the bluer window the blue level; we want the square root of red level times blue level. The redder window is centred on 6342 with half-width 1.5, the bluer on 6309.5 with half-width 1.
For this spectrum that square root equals 36.2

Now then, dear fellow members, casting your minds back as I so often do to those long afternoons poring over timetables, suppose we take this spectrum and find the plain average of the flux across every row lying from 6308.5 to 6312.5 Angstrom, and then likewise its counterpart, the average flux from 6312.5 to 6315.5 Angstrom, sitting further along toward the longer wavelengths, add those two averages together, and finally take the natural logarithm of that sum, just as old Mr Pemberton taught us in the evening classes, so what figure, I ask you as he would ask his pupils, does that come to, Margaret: 4.242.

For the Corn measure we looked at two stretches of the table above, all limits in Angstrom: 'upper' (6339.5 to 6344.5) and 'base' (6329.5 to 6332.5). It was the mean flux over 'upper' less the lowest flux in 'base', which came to 0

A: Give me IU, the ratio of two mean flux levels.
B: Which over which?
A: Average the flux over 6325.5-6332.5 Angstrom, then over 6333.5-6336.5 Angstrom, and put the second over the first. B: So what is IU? 1.01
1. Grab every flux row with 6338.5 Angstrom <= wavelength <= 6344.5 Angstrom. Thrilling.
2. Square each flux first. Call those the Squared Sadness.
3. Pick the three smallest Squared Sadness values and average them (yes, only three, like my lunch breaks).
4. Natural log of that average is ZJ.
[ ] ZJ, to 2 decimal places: 7.03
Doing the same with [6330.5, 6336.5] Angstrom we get 7.19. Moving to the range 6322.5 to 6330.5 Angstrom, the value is 6.96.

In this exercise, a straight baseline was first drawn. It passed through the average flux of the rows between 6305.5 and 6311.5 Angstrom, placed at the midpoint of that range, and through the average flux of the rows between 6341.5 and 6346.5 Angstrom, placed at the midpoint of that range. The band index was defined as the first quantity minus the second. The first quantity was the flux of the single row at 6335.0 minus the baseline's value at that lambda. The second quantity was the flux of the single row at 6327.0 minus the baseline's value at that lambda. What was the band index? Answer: -1.5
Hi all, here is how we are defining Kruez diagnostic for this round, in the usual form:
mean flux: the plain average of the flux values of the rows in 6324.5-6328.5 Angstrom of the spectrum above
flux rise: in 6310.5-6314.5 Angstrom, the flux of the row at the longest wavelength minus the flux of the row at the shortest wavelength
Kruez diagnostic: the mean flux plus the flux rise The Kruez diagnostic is 36.8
